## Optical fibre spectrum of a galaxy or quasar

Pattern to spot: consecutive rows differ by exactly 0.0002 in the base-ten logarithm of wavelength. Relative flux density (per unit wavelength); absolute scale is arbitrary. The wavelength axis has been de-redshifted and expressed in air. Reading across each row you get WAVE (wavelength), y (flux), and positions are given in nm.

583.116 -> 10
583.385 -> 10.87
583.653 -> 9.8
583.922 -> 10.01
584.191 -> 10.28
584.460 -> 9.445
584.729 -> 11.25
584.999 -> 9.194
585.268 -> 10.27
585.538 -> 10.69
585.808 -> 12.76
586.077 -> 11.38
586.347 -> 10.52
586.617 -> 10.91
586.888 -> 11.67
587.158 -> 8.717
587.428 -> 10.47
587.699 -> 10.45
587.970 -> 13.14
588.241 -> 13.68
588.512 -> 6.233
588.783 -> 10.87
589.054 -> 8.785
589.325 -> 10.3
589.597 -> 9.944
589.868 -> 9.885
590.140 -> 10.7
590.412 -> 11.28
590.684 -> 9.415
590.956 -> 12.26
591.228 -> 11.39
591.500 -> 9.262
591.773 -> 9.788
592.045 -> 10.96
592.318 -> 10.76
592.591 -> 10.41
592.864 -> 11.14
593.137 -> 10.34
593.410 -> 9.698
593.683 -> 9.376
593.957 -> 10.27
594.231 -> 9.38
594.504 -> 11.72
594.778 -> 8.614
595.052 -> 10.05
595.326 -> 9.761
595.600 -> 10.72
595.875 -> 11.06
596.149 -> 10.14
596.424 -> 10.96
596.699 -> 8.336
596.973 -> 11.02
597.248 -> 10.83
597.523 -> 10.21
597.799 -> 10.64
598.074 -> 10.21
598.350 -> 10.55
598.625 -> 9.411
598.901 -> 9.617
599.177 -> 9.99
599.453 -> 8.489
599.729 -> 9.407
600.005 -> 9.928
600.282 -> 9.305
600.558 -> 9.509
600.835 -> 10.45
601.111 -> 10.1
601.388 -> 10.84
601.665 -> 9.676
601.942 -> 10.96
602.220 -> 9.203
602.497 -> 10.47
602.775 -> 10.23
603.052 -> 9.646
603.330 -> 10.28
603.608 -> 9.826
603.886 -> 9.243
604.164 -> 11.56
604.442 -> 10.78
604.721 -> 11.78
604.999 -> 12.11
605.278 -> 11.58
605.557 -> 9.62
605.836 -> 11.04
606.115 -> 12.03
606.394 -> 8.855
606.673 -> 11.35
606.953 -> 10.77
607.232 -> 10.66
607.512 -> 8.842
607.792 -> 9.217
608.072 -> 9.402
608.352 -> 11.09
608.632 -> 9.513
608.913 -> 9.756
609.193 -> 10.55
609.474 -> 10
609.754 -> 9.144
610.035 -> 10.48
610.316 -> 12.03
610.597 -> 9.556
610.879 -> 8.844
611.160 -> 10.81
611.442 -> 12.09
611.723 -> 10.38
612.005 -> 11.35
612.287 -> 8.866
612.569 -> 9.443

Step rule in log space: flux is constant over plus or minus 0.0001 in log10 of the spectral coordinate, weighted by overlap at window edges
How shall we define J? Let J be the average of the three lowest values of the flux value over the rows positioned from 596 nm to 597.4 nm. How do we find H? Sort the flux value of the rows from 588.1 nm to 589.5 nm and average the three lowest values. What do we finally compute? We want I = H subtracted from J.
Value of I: 1.3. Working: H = 8.4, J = 9.8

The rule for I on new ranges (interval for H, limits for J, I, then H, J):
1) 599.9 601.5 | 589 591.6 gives -0.4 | 9.6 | 9.2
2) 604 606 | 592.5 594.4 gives -1.0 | 10.5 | 9.5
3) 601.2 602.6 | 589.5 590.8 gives 0.0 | 9.8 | 9.7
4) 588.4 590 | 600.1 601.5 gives 1.3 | 8.3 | 9.6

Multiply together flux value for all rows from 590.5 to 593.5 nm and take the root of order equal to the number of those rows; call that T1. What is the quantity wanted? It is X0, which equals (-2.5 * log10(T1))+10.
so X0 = 7.45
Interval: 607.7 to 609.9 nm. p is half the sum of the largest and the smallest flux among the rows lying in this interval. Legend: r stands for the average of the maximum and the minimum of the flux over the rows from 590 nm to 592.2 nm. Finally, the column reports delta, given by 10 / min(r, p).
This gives 0.988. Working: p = 10.12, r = 10.8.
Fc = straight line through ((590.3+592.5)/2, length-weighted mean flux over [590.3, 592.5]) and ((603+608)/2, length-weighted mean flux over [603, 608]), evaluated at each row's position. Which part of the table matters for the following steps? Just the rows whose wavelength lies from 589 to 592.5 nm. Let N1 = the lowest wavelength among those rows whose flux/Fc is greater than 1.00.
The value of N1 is 590.140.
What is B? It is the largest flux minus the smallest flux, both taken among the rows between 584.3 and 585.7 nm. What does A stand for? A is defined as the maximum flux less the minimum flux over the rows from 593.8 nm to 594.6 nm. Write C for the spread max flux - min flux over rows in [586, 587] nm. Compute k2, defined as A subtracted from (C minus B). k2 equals -3.2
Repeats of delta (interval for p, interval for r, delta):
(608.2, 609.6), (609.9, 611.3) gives 0.971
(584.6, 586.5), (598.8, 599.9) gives 1.082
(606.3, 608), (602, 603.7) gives 1.017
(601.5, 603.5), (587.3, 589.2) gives 1.004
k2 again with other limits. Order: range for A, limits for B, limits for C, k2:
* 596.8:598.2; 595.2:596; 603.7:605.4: 0.8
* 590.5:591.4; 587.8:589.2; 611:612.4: -7.1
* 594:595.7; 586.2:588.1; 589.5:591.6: -4.5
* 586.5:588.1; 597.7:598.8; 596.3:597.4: -3.0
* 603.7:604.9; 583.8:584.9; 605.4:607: -1.2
